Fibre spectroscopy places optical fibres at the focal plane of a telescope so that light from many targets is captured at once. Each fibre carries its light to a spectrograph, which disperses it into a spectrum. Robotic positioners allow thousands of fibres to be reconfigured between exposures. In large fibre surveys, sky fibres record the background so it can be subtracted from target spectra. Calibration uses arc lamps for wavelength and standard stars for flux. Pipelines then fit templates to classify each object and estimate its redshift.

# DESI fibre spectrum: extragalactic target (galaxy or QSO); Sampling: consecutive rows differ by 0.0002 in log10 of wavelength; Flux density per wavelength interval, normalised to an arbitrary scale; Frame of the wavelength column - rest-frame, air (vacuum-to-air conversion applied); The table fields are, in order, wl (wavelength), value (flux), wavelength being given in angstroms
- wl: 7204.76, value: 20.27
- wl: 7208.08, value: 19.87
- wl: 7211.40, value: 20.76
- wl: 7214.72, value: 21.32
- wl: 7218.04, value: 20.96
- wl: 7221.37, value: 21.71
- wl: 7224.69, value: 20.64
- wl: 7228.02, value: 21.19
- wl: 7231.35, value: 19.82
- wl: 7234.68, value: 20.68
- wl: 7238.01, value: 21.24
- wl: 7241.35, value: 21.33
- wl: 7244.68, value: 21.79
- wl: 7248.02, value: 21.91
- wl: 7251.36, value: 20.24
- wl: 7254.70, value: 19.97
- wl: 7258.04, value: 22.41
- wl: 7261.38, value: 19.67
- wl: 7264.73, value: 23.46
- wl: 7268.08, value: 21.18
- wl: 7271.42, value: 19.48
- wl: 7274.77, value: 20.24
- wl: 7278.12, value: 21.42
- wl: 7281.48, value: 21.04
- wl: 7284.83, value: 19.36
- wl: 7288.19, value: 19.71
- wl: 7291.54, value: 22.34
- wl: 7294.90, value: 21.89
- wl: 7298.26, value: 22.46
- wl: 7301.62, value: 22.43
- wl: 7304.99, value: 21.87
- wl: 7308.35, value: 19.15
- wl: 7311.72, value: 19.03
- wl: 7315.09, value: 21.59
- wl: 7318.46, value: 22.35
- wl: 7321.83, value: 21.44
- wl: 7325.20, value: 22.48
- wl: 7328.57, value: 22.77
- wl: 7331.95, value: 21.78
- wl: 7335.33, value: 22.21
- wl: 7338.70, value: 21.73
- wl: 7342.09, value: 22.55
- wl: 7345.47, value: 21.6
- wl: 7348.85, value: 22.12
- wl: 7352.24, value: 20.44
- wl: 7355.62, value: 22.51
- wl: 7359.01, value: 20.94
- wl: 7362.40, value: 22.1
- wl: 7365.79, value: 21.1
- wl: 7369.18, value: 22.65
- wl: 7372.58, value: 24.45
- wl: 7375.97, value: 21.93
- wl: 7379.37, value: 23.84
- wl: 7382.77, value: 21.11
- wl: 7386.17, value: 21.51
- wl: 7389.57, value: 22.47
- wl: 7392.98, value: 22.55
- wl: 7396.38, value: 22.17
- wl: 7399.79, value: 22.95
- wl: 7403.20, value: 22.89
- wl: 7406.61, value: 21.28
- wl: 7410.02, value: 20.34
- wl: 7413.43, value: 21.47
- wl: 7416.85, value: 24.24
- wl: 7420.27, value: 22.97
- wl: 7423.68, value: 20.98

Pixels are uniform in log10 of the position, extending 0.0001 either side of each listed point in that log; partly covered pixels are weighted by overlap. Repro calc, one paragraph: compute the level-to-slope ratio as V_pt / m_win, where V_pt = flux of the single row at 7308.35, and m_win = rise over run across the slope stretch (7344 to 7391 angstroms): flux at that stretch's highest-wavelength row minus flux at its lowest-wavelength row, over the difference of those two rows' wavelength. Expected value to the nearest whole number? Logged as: 971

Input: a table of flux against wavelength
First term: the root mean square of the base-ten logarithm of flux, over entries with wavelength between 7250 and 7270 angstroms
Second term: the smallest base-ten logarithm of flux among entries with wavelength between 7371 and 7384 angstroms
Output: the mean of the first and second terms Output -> 1.32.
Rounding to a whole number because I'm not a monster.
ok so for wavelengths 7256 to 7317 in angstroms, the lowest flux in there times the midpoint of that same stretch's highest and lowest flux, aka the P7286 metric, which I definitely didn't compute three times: 404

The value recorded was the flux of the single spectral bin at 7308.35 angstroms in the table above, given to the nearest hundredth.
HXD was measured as 19.15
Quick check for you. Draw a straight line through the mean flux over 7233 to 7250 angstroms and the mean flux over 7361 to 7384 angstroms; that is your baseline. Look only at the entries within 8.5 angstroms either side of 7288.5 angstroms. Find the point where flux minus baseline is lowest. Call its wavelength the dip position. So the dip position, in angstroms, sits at 7284.83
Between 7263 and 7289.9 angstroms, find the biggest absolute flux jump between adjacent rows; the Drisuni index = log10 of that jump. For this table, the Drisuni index 0.36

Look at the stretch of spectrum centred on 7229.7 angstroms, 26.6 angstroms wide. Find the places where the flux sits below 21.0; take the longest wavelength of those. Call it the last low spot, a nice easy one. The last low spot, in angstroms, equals 7234.68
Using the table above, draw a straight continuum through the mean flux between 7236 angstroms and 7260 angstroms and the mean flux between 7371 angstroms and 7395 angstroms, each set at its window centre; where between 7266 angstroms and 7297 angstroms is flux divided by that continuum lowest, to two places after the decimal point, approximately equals 7284.83 angstroms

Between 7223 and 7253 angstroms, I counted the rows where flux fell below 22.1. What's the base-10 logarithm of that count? 1.0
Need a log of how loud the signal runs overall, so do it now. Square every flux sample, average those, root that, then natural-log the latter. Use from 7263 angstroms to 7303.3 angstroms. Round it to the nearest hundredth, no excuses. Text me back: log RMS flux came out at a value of 3.06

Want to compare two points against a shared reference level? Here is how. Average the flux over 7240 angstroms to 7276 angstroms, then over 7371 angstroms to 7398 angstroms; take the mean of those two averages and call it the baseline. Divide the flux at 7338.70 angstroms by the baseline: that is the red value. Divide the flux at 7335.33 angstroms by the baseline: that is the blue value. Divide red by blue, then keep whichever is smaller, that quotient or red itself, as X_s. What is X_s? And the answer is 0.98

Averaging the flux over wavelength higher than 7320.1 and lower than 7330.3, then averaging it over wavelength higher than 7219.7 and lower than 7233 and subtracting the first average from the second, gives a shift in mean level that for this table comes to -1.4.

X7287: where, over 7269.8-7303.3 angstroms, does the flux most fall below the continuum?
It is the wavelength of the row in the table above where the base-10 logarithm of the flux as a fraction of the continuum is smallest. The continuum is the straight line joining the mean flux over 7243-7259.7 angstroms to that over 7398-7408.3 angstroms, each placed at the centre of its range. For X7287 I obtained 7284.83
